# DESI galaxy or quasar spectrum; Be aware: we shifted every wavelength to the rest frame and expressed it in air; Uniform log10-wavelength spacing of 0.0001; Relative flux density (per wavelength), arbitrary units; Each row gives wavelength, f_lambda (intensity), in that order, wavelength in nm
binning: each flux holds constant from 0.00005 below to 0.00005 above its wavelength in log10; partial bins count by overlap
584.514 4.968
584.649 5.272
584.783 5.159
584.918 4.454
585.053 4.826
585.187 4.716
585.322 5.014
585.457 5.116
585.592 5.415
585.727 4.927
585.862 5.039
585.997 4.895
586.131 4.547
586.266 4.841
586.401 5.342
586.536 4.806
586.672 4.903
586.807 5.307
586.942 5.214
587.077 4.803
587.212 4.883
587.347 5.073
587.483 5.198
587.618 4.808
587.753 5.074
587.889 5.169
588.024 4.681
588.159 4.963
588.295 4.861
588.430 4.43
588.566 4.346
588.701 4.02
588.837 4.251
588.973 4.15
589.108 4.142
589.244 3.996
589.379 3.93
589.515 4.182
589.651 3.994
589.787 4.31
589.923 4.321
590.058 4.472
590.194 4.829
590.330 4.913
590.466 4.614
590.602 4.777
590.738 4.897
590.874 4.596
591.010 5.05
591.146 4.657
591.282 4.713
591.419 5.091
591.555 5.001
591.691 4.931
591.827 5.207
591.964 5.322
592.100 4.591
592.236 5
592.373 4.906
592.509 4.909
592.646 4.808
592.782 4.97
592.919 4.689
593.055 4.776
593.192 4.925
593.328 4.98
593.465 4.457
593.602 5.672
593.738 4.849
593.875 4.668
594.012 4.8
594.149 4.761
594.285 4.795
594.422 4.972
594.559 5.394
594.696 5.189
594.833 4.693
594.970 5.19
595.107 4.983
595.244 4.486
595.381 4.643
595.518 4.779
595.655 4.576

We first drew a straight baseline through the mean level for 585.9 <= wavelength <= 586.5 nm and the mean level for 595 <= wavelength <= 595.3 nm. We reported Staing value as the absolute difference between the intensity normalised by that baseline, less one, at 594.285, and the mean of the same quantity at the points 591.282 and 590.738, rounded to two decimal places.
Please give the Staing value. 0.01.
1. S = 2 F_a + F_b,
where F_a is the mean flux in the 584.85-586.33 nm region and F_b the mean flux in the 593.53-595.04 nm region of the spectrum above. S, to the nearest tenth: 14.8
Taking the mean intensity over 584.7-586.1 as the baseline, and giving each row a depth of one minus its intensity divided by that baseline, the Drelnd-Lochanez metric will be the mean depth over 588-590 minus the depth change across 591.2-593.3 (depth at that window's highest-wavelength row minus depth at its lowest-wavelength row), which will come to 0.17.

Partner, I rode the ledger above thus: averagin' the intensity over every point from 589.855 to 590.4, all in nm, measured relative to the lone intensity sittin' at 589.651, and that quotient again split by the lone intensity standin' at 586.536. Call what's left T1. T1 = 0.24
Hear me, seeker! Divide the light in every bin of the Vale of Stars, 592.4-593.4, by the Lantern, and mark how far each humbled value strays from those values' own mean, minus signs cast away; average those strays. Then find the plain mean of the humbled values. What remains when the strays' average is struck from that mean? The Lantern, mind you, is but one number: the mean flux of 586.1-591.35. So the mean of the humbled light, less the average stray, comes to 1.02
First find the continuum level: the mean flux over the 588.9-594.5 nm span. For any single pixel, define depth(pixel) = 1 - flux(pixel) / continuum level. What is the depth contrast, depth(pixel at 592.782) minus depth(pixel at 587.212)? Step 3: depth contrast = -0.02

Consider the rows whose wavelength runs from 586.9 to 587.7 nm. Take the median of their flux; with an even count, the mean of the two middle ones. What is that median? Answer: 4.98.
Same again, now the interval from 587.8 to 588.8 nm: 4.68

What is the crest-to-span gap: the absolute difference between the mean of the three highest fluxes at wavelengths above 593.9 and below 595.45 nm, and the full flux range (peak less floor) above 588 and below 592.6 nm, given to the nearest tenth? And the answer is 3.9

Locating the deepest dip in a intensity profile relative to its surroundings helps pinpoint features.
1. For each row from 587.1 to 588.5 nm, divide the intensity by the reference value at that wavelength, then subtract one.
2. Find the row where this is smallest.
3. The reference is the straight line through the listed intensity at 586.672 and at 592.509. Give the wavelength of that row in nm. 588.430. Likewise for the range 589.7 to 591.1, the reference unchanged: 589.787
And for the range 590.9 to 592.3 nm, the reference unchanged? 592.100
